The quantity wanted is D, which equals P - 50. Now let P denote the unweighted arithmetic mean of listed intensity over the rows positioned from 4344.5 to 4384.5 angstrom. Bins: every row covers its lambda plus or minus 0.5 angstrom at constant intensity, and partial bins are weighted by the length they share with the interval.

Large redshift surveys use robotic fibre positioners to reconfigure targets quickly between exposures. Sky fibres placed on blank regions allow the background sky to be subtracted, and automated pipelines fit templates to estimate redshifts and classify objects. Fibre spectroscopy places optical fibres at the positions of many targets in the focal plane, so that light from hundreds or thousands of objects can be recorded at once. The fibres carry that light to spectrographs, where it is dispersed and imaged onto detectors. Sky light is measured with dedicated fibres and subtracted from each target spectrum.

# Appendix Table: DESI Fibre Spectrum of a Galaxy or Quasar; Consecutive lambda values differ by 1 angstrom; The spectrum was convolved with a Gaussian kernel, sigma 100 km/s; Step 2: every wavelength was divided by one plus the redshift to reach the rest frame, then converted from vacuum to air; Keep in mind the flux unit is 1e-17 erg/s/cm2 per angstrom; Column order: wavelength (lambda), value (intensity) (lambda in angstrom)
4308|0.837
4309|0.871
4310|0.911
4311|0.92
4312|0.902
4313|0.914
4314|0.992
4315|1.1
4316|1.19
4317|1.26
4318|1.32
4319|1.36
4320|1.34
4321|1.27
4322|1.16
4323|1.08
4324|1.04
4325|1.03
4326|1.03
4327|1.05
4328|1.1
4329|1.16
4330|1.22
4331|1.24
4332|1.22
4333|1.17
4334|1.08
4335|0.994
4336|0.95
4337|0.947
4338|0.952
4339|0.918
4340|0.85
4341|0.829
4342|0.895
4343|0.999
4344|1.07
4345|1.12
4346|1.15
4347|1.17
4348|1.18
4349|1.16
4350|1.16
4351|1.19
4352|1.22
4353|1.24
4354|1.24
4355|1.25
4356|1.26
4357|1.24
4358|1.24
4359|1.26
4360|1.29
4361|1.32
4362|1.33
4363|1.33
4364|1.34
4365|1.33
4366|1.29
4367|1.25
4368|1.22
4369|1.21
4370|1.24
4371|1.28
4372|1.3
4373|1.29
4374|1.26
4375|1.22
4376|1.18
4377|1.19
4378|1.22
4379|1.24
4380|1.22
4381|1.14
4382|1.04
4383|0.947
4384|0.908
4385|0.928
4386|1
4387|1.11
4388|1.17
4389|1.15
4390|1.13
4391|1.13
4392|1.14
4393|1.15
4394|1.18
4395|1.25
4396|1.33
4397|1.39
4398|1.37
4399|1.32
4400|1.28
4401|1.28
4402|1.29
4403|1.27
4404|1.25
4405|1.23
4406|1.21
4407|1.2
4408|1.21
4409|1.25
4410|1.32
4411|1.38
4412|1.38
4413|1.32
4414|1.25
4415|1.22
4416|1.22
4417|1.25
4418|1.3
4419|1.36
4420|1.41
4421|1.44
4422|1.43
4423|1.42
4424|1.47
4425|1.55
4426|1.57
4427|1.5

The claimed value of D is -48.8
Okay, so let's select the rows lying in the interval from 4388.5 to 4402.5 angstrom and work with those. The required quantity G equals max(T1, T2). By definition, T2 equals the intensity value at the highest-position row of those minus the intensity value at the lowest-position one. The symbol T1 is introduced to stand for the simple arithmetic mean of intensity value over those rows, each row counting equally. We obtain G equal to 1.24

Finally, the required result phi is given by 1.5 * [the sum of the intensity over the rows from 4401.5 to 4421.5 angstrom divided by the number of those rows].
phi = 1.93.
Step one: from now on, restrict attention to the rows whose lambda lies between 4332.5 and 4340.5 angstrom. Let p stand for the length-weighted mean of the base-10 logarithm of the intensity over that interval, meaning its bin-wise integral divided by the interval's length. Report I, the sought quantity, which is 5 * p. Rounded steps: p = -0.010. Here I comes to -0.05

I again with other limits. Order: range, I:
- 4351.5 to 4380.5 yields 0.50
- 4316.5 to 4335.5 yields 0.32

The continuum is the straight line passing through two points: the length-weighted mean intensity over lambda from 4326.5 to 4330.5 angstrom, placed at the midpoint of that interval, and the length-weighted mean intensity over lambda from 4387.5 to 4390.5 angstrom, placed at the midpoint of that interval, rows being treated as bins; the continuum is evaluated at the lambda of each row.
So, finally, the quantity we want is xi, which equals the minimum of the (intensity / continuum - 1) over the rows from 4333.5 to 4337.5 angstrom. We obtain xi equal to -0.17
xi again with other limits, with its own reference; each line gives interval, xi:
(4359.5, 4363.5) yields 0.13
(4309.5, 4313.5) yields -0.20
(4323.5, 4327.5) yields -0.09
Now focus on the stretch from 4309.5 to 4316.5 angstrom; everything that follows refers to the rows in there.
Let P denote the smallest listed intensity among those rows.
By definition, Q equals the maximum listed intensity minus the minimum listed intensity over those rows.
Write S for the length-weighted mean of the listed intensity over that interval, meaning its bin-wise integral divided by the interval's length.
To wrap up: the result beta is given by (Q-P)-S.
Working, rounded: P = 0.902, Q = 0.29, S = 0.99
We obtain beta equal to -1.60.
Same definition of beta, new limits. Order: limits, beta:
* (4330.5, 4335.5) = -1.89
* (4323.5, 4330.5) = -1.93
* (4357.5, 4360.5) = -2.45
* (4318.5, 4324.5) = -1.93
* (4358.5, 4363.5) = -2.50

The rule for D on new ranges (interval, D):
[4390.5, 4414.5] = -48.7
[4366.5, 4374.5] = -48.7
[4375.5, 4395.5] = -48.9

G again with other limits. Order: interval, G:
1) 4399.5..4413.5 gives 1.28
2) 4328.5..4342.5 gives 1.03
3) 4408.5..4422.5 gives 1.32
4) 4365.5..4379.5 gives 1.24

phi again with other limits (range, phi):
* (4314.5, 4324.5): 1.82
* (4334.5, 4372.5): 1.75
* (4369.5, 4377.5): 1.87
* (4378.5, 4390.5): 1.62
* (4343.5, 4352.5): 1.74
